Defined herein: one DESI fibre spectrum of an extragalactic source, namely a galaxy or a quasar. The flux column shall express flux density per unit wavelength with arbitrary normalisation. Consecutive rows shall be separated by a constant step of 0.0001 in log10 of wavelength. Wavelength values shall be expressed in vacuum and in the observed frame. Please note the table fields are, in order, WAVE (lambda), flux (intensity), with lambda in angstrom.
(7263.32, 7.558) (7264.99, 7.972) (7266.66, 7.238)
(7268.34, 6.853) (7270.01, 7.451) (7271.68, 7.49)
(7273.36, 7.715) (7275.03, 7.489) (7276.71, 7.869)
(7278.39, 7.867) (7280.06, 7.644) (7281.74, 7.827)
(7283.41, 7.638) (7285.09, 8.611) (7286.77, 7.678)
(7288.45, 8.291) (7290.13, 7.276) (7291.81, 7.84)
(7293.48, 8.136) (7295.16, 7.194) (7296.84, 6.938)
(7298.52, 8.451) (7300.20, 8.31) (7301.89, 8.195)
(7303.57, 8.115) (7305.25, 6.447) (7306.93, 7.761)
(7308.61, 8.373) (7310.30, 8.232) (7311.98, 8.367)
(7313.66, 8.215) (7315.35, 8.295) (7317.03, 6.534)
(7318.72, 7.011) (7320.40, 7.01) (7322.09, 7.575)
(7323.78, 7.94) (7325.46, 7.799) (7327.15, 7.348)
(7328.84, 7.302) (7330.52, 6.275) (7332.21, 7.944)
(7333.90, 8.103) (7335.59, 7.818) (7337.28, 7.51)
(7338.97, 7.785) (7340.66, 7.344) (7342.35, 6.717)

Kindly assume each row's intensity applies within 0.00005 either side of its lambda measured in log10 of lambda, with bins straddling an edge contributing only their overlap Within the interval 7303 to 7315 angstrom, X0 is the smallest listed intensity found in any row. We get 6.447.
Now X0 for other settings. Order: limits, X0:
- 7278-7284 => 7.638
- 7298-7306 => 6.447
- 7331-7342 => 7.344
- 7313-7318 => 6.534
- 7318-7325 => 7.01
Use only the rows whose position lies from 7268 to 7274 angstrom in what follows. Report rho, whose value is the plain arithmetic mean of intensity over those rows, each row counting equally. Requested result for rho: 7.4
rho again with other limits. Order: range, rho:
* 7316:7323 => 7.0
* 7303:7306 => 7.3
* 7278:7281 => 7.8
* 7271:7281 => 7.7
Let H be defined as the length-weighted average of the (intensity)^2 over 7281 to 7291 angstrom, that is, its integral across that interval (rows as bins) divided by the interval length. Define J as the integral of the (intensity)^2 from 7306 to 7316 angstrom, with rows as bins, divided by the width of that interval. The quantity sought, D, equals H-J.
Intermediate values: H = 62.4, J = 67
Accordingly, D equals -5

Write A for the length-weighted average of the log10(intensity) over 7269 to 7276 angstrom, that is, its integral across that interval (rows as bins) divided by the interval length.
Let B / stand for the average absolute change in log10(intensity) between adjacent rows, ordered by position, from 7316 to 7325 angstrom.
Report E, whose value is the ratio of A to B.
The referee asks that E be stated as 41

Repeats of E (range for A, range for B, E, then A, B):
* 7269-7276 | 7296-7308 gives 19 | 0.877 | 0.047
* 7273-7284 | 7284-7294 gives 24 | 0.888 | 0.038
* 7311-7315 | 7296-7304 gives 36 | 0.919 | 0.026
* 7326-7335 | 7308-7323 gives 36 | 0.869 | 0.024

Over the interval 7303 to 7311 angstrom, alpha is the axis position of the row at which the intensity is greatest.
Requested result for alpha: 7308.61 angstrom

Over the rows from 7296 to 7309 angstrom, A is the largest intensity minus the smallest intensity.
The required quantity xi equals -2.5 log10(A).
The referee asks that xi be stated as -0.75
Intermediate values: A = 2.0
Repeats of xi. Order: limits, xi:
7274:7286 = -0.12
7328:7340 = -0.65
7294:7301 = -0.45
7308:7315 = 2.00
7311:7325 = -0.66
